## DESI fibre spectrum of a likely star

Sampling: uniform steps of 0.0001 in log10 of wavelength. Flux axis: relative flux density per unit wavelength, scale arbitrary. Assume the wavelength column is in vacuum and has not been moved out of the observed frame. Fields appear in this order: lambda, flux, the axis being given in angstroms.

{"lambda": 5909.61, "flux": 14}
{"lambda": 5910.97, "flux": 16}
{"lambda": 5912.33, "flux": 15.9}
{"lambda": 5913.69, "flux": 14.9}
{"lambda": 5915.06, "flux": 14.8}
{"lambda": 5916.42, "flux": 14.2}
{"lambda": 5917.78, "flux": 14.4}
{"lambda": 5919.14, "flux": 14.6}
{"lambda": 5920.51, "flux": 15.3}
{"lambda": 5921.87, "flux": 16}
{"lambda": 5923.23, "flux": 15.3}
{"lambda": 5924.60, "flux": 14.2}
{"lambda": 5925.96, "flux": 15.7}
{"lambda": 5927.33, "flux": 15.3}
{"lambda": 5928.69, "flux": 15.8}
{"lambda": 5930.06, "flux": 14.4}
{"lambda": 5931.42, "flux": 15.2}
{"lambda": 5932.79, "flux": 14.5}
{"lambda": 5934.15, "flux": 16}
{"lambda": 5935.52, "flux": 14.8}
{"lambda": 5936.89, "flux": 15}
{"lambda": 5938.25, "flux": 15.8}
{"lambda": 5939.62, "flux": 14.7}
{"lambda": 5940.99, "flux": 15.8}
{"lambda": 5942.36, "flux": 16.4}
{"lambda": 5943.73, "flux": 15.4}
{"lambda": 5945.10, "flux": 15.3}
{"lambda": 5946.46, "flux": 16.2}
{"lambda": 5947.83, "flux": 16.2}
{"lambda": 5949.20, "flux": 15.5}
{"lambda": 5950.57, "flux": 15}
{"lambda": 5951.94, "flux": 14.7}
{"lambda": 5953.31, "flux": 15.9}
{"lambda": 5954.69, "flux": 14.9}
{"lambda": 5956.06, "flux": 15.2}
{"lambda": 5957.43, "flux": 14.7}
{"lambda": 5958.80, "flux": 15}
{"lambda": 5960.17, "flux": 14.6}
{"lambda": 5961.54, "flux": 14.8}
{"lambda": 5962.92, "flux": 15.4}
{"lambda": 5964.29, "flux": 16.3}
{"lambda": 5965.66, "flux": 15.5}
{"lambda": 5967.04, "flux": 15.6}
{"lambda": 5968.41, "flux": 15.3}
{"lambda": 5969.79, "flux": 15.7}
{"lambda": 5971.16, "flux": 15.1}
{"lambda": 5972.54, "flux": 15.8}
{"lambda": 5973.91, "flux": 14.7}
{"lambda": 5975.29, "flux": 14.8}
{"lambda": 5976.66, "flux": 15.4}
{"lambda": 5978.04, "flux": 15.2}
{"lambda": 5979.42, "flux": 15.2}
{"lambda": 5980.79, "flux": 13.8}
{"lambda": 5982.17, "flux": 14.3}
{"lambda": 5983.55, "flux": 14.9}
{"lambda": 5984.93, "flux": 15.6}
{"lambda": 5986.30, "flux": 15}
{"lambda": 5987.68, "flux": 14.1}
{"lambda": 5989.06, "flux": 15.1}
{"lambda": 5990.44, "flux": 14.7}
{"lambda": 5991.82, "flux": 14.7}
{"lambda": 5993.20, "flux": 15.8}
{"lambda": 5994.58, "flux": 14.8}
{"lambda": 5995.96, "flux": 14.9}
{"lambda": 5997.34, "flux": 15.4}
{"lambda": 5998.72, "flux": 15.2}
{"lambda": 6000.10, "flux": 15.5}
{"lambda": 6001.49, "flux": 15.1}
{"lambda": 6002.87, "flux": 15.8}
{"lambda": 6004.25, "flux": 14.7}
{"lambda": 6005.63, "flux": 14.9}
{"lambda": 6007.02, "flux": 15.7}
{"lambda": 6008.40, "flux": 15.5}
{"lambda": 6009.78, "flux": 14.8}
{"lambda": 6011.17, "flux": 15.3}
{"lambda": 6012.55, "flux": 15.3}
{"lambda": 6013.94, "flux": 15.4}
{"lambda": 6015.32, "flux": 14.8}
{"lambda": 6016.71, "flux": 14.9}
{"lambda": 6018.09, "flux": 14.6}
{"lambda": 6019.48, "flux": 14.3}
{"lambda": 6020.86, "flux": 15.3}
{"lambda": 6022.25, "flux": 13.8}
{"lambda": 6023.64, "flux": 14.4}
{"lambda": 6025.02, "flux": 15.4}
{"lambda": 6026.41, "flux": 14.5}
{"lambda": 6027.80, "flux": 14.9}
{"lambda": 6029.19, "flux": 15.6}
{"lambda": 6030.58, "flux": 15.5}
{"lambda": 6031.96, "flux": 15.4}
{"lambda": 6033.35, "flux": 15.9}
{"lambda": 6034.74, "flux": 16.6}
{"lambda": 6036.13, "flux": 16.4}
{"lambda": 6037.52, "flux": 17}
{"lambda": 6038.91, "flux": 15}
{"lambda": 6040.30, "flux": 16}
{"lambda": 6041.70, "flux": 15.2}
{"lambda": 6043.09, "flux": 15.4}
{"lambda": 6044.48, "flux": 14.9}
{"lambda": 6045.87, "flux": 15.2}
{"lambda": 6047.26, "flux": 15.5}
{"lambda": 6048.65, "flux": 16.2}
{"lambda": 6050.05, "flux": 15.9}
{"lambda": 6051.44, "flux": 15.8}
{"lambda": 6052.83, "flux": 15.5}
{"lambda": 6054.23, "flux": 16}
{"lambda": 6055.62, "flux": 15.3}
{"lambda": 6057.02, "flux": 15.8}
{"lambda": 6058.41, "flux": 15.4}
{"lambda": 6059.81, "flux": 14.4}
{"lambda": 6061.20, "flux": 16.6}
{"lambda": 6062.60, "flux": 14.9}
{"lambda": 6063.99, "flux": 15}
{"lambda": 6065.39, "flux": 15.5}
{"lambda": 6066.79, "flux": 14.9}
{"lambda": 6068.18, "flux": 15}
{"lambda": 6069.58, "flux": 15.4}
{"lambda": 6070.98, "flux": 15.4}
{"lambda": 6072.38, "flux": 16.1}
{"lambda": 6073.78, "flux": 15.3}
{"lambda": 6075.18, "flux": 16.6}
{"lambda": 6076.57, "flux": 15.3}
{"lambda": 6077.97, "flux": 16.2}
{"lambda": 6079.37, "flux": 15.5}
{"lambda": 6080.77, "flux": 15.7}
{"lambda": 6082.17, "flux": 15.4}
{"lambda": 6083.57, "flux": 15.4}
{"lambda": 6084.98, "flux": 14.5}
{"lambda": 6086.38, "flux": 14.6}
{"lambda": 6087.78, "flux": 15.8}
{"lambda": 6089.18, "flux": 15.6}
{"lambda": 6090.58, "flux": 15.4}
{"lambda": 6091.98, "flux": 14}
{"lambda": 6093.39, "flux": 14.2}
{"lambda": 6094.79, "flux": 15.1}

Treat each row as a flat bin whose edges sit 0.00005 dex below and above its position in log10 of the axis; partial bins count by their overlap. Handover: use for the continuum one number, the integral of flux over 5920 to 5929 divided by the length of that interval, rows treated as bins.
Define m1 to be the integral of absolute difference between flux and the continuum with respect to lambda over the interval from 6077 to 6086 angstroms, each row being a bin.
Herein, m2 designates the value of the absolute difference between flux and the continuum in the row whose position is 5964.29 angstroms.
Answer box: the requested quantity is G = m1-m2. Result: 2.5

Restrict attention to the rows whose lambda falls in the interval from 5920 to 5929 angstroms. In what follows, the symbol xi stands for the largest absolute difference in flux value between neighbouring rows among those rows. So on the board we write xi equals 1.50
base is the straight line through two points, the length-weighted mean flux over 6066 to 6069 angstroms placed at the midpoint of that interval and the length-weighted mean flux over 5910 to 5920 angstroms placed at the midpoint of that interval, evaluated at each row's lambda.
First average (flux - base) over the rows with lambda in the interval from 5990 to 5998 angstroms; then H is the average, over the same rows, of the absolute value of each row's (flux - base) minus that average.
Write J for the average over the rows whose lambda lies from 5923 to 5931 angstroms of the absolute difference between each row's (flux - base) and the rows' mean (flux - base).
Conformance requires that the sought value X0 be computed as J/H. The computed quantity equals 1.5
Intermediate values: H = 0.37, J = 0.54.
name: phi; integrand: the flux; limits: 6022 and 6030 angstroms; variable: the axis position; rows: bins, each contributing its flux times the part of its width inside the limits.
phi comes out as 119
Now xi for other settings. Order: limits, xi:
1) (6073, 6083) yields 1.30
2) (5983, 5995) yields 1.10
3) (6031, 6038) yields 0.70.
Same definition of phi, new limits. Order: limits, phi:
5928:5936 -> 121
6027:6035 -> 125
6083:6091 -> 122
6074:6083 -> 142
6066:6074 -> 123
